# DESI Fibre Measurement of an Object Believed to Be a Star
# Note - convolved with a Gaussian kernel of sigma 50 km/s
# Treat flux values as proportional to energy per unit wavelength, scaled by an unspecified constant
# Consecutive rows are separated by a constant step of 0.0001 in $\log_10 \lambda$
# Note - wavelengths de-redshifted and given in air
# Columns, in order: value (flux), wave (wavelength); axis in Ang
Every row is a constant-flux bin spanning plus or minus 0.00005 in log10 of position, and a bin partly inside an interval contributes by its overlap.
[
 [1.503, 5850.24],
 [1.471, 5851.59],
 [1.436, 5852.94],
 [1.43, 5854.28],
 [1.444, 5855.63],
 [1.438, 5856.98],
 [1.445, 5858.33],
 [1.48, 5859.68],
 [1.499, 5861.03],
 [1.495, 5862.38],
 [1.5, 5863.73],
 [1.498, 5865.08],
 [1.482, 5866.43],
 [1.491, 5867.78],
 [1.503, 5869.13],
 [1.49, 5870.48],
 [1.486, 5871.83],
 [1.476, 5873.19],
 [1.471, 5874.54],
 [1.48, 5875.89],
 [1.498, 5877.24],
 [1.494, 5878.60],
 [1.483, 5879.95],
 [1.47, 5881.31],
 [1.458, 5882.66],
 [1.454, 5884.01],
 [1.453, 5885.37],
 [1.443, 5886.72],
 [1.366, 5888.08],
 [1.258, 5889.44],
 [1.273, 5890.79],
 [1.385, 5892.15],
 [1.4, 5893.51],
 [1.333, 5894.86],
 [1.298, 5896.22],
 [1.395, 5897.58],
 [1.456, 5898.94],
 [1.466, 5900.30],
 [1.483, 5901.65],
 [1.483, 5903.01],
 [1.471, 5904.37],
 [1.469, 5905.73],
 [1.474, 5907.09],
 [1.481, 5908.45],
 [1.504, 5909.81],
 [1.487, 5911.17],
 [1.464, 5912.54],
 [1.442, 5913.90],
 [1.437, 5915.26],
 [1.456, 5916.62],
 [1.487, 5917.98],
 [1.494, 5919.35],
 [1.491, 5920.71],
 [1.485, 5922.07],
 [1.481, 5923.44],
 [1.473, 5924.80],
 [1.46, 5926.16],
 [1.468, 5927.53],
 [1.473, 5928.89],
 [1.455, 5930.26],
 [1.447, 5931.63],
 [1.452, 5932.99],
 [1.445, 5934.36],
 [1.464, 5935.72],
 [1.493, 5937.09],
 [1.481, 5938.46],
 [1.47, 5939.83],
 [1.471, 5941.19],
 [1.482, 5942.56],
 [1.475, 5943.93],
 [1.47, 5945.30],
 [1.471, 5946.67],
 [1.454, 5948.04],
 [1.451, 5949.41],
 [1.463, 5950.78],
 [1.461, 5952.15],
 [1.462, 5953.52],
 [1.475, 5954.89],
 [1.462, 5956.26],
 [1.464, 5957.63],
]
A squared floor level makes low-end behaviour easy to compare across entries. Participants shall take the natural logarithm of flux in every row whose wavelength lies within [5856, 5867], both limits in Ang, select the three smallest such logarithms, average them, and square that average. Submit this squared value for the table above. 0.140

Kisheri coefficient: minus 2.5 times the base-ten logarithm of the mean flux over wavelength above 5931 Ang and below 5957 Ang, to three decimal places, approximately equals -0.415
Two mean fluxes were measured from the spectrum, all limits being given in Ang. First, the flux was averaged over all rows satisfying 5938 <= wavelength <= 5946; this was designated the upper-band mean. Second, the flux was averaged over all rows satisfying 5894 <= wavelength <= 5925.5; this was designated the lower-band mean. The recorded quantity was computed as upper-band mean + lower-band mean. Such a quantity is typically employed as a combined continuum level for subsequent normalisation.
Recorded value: 2.93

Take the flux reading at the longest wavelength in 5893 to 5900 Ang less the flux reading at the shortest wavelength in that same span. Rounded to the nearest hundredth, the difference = 0.06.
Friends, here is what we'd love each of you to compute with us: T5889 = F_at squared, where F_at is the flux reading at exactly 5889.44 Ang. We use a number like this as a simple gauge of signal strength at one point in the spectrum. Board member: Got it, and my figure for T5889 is 1.58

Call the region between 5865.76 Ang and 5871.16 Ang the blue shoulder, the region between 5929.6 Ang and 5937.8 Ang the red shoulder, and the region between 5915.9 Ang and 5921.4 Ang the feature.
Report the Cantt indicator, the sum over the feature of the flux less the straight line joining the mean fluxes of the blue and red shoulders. 0.06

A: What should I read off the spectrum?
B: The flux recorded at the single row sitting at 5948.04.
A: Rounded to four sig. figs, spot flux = 1.454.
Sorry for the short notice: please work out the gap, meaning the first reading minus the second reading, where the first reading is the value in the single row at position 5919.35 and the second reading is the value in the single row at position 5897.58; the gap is 0.10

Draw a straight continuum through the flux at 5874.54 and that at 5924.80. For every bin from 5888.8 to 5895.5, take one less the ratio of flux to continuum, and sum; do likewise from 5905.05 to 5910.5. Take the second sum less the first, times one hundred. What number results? -51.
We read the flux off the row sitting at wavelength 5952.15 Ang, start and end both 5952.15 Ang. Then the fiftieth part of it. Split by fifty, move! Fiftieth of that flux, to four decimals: 0.0292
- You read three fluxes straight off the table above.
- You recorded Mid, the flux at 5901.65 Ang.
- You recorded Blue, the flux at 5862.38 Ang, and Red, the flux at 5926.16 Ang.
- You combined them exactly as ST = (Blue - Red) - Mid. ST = -1.45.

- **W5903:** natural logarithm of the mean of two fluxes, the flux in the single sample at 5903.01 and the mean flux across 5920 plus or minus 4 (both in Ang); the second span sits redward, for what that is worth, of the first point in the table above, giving 0.394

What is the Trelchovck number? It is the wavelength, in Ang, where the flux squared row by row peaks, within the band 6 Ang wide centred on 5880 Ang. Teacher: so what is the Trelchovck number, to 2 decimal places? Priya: 5877.24 Ang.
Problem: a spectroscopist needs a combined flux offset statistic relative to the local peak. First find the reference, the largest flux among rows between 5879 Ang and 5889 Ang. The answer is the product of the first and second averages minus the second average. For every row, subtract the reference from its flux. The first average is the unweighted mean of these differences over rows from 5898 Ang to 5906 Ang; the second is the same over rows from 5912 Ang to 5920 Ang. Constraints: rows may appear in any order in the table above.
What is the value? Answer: 0.020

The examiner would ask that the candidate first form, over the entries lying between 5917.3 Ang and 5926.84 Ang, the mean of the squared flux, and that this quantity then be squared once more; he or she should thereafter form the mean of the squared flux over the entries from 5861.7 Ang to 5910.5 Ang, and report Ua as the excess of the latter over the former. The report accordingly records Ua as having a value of -2.72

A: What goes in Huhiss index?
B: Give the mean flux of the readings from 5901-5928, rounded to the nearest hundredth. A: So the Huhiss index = 1.47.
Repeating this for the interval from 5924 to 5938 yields 1.46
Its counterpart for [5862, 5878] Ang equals 1.49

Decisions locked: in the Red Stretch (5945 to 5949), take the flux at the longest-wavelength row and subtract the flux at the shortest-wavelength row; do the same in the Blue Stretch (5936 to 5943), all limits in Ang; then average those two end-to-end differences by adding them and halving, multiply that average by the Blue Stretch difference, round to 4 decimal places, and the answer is 0.0001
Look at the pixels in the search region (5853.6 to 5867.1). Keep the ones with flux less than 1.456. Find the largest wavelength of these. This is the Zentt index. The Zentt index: 5858.33 Ang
